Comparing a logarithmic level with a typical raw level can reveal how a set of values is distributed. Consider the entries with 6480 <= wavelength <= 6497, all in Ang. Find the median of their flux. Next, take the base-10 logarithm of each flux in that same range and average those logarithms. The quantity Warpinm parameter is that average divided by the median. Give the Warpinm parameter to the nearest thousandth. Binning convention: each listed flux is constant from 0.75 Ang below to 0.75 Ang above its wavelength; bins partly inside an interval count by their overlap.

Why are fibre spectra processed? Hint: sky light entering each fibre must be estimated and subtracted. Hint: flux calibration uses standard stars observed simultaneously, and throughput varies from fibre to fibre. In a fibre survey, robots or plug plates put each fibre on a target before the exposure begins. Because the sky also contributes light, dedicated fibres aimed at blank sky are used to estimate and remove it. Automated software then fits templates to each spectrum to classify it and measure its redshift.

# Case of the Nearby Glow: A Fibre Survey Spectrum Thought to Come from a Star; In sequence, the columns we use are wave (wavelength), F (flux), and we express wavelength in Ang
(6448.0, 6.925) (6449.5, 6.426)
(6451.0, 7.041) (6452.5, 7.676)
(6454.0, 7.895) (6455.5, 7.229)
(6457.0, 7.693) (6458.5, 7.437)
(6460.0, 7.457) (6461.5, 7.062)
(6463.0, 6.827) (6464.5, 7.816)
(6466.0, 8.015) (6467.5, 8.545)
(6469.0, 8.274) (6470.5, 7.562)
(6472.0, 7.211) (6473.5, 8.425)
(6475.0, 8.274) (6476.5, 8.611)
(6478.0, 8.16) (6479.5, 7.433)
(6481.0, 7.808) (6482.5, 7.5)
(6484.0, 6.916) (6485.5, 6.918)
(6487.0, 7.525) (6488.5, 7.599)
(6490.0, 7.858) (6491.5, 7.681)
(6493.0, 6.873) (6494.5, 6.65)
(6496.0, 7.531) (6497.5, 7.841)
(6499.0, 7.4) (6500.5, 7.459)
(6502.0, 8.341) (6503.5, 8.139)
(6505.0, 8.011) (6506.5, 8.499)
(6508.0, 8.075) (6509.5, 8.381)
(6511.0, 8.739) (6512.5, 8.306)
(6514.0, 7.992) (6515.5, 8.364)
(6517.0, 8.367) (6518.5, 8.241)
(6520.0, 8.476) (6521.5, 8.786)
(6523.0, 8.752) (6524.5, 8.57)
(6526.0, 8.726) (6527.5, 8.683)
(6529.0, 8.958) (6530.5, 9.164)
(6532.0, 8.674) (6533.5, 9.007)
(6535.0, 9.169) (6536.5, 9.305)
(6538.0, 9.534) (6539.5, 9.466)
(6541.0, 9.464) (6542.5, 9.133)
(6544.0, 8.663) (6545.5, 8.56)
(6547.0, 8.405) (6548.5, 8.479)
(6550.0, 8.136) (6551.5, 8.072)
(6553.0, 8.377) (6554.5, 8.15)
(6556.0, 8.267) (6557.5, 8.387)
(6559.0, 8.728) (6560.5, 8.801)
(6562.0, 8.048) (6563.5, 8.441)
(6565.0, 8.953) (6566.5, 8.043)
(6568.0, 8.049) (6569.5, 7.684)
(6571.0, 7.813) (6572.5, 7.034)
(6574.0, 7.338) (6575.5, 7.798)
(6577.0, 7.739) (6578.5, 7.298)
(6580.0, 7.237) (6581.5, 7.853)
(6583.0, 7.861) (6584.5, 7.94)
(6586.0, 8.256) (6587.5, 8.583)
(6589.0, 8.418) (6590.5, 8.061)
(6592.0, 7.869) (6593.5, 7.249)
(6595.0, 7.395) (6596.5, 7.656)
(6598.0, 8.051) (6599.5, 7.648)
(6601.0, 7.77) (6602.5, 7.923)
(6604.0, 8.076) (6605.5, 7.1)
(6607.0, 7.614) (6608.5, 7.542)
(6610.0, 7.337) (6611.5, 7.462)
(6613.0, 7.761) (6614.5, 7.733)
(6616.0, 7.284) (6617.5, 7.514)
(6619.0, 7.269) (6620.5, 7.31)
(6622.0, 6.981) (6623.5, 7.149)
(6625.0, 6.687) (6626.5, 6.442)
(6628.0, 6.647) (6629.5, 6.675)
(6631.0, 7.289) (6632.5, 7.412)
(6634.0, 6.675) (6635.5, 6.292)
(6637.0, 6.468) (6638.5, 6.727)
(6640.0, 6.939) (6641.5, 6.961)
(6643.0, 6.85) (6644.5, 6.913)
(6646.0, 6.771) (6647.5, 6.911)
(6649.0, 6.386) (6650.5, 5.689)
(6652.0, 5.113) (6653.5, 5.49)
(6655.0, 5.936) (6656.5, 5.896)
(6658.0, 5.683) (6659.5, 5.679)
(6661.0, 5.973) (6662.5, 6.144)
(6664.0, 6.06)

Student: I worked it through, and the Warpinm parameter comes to 0.115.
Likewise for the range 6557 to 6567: 0.110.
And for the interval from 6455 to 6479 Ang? 0.115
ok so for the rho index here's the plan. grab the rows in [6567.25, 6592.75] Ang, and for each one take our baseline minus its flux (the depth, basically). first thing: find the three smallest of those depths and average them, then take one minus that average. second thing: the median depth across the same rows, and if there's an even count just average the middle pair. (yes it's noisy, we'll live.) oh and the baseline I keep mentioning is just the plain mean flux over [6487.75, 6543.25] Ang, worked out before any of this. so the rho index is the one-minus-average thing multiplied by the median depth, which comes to 0.55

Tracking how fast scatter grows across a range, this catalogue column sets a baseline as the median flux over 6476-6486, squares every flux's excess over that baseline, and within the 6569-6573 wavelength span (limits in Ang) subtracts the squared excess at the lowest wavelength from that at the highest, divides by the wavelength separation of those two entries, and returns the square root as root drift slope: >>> 0.25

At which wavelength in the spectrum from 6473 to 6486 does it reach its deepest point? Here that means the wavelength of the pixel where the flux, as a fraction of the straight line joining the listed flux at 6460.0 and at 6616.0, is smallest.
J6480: 6484.0 Ang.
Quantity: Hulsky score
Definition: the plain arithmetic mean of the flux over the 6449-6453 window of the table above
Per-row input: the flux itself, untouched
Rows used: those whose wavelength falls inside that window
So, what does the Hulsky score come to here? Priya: 7.0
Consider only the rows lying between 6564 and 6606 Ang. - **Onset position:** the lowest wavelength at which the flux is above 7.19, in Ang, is 6565.0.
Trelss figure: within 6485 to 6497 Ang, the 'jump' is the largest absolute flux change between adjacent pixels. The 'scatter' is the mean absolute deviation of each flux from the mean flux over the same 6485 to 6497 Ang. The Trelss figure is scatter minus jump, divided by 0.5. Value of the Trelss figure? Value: -1.0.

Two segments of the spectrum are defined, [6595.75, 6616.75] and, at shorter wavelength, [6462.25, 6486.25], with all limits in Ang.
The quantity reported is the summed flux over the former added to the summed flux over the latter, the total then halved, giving 116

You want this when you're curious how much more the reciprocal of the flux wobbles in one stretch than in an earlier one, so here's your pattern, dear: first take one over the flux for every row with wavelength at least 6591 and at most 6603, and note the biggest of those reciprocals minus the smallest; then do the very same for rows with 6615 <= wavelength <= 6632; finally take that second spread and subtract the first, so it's 0.008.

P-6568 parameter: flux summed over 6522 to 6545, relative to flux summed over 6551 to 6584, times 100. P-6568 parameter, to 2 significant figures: 77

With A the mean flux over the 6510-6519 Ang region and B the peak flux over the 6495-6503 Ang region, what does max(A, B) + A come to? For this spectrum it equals 16.7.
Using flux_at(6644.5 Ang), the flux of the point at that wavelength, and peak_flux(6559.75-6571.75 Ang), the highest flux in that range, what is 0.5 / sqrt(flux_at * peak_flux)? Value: 0.064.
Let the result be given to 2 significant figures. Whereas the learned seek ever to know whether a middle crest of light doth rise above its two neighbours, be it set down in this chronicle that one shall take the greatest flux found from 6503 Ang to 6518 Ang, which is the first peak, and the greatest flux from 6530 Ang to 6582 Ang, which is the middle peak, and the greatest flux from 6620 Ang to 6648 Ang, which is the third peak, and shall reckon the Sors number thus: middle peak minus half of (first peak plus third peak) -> 1.5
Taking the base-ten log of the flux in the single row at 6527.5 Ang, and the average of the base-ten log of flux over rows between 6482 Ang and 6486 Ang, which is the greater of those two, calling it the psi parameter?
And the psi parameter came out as 0.939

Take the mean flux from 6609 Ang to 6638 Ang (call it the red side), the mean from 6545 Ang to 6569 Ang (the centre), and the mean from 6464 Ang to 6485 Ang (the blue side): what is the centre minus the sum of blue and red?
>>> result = -6.60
